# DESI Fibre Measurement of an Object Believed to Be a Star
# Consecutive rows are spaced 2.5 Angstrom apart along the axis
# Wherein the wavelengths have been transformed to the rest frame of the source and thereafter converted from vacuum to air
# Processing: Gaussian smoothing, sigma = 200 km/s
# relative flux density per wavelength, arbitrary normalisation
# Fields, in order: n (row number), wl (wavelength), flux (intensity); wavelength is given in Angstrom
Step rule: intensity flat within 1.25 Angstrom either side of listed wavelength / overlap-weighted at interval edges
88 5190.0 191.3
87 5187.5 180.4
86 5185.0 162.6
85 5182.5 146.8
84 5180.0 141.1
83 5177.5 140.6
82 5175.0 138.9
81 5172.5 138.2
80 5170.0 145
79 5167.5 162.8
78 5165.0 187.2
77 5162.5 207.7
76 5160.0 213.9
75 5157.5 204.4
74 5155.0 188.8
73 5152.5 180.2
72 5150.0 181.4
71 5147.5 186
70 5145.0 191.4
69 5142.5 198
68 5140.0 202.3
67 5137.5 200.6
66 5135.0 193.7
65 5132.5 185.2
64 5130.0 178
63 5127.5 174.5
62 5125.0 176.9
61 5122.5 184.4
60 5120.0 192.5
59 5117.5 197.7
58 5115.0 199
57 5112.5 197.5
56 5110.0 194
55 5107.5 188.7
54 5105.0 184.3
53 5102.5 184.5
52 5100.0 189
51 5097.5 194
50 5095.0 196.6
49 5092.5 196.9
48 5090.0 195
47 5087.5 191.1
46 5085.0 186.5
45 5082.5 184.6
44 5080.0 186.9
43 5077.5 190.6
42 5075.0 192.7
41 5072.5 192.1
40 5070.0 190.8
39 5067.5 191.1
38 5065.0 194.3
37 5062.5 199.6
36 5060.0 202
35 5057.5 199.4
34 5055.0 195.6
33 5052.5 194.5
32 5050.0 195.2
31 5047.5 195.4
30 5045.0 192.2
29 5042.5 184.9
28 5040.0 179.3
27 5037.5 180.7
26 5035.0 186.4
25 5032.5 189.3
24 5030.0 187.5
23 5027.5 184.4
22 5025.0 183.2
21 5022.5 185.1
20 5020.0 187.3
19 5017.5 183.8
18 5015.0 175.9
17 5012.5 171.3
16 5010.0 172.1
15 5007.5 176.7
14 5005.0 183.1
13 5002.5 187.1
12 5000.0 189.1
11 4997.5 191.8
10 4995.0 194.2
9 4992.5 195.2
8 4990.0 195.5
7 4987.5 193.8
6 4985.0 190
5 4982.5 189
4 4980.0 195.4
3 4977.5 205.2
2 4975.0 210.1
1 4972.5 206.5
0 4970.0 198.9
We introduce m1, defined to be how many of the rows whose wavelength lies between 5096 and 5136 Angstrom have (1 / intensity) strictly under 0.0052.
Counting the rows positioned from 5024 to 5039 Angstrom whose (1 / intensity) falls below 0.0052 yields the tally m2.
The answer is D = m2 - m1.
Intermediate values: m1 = 7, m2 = 0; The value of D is -7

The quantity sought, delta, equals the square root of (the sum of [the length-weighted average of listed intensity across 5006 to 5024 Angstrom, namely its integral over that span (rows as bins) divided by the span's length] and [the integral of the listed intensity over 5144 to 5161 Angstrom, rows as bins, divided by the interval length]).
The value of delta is 19.3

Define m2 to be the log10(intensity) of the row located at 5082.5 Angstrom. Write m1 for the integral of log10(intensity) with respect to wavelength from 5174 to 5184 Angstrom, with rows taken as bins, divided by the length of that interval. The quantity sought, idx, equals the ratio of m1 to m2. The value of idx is 0.95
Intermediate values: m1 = 2.15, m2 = 2.27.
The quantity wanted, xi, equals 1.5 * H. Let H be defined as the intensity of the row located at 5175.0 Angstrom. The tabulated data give 208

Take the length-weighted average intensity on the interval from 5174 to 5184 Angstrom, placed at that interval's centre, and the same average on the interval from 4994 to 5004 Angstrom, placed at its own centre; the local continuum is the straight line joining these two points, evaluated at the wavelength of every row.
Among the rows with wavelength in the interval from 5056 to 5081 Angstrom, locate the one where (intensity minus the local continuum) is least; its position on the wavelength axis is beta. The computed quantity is 5080.0 Angstrom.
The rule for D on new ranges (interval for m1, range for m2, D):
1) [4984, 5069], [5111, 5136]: -7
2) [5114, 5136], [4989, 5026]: -1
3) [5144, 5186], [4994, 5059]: 3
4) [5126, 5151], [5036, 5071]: 4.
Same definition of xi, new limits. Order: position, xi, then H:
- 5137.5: 301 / 200.6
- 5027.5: 277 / 184.4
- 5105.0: 276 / 184.3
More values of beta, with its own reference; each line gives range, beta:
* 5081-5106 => 5082.5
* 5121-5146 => 5127.5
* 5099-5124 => 5102.5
